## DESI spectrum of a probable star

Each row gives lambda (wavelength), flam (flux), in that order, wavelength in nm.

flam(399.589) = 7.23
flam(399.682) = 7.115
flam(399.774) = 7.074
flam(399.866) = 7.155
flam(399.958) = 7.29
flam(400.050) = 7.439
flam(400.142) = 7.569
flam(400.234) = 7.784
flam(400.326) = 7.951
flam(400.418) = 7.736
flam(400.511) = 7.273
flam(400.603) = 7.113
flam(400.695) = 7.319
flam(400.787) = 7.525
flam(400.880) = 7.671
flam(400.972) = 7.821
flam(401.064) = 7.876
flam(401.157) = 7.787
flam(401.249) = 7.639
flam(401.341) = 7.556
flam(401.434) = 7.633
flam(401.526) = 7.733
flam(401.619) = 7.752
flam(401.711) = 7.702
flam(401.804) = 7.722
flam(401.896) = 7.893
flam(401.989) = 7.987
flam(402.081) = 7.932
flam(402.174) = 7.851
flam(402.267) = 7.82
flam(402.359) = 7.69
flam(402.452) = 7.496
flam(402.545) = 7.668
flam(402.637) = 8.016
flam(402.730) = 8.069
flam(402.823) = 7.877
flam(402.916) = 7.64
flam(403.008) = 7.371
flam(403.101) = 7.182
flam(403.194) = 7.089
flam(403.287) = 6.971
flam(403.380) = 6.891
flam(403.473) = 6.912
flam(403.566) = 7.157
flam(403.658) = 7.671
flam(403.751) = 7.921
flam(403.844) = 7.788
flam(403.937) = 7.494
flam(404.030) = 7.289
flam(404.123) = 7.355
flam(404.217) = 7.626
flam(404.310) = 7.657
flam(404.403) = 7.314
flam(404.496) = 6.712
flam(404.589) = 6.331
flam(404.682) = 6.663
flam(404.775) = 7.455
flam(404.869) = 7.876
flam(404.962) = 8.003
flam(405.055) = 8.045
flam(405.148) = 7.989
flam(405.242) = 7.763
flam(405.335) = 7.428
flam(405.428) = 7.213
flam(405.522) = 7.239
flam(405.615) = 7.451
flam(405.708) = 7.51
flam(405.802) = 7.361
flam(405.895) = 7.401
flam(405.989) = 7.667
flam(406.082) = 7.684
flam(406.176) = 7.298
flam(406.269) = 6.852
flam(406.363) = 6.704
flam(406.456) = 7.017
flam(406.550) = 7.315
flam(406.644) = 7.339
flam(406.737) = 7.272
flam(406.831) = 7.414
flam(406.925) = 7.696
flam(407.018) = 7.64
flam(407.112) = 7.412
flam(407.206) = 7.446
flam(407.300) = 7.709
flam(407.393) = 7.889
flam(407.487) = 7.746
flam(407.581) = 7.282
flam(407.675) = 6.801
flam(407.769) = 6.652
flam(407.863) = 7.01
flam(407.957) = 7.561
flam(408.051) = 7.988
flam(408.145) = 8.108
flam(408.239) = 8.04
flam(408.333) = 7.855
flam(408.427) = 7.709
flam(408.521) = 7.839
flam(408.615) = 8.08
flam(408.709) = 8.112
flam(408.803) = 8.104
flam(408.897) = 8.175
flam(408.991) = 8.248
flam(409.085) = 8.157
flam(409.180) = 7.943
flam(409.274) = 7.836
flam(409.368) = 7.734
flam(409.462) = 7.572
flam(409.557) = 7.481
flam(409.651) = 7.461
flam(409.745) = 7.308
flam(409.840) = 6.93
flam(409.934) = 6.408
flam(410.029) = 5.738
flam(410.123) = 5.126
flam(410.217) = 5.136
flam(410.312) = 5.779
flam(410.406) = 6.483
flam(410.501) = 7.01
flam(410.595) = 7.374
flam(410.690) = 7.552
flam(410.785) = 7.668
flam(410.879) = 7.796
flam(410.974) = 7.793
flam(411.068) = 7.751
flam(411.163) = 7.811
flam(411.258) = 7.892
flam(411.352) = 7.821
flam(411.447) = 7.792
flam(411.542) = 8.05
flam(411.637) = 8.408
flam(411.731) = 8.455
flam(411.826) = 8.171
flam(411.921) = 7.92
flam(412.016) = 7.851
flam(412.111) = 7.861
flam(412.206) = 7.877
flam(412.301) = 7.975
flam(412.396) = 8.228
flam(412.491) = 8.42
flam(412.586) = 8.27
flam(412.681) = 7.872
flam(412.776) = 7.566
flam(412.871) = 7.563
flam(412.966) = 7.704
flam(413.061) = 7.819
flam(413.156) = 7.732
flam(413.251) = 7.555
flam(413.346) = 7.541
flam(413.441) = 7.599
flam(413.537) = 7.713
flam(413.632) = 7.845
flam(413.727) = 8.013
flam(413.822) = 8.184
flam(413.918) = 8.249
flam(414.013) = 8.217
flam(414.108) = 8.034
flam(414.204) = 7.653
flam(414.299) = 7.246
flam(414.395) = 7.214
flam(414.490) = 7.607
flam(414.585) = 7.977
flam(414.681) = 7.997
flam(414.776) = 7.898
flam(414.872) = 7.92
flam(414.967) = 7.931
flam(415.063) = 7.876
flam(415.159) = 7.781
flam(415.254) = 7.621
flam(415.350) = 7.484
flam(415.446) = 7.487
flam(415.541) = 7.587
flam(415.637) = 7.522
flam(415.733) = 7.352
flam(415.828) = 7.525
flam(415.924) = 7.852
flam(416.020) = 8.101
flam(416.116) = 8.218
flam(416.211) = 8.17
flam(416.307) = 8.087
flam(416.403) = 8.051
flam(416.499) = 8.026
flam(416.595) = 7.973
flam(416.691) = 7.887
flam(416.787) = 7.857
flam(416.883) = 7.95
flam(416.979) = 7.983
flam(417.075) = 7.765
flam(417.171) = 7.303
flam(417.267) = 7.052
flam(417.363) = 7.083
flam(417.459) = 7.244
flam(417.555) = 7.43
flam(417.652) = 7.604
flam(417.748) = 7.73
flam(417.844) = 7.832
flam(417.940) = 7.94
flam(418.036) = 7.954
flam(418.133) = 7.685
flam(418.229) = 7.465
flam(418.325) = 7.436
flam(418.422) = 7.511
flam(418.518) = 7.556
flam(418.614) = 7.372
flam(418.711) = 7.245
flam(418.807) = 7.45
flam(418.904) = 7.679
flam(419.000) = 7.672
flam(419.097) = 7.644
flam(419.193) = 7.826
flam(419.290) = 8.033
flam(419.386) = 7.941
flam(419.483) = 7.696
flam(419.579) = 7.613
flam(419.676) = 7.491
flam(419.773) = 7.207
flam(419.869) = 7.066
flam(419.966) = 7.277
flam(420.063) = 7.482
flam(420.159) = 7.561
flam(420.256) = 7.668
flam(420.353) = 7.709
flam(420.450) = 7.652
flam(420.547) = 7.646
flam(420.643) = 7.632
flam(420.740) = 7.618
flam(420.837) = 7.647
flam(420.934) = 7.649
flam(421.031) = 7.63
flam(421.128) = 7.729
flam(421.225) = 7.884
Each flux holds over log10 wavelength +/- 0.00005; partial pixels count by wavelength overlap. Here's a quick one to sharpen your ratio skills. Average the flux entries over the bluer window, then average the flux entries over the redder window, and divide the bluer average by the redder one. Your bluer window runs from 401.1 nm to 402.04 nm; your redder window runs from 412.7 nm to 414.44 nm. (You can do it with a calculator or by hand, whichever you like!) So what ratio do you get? 1.00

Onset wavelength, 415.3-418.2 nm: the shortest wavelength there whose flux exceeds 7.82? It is 415.924 nm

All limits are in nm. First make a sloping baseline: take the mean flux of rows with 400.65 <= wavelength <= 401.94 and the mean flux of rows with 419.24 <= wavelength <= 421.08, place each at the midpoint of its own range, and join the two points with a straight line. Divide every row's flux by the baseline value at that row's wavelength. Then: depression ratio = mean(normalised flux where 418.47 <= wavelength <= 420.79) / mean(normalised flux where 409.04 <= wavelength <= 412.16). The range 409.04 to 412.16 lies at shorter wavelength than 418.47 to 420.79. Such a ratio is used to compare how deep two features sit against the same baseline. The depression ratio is 1.03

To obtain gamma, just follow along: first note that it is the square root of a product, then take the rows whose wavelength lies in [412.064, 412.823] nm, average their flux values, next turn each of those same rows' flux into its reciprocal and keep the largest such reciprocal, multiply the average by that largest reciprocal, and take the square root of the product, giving 1.029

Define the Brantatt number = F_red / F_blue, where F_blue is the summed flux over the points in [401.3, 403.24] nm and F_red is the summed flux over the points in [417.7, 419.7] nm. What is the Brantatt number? 0.99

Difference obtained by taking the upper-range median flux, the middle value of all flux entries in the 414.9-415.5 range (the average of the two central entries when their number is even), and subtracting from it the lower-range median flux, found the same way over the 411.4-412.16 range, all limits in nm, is -0.28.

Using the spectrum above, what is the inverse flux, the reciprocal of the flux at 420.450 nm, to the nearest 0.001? 0.131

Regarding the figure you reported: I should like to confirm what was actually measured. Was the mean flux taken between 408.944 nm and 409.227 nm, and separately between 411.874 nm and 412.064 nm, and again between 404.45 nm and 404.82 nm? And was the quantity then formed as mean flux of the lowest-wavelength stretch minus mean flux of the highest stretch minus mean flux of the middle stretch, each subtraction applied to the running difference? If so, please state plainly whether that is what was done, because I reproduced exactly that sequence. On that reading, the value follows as -9.2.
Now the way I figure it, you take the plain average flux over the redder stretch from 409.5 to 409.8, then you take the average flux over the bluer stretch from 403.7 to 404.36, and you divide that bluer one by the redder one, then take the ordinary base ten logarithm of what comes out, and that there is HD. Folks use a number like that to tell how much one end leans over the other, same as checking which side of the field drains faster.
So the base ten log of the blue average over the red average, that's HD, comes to 0.01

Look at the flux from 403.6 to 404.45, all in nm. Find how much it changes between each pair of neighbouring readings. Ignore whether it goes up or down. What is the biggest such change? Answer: 0.34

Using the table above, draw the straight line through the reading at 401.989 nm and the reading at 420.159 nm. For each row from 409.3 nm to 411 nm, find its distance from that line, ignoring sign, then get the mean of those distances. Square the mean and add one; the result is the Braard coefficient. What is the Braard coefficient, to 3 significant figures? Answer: 1.79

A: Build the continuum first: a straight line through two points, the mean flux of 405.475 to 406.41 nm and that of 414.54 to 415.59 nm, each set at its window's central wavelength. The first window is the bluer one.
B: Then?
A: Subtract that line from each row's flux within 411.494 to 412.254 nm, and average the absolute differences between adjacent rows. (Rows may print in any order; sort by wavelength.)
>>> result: 0.147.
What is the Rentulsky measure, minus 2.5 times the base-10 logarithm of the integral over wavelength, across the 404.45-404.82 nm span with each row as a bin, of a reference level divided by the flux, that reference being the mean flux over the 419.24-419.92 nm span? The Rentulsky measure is 0.95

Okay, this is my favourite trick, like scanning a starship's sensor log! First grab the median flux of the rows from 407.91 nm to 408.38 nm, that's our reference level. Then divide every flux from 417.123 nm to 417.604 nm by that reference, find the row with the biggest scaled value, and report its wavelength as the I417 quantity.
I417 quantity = 417.555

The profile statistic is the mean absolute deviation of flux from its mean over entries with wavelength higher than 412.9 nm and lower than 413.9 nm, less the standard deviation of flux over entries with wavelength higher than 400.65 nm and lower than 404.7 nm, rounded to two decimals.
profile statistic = -0.24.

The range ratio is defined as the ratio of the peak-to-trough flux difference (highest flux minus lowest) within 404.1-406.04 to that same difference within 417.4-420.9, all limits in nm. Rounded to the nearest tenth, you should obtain 1.8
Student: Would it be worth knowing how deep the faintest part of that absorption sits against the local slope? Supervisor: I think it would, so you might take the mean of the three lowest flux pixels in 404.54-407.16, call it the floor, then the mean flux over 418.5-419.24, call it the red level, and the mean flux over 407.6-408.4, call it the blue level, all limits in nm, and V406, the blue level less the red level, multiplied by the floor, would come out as -0.4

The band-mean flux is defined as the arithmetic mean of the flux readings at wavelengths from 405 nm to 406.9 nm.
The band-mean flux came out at 7.40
